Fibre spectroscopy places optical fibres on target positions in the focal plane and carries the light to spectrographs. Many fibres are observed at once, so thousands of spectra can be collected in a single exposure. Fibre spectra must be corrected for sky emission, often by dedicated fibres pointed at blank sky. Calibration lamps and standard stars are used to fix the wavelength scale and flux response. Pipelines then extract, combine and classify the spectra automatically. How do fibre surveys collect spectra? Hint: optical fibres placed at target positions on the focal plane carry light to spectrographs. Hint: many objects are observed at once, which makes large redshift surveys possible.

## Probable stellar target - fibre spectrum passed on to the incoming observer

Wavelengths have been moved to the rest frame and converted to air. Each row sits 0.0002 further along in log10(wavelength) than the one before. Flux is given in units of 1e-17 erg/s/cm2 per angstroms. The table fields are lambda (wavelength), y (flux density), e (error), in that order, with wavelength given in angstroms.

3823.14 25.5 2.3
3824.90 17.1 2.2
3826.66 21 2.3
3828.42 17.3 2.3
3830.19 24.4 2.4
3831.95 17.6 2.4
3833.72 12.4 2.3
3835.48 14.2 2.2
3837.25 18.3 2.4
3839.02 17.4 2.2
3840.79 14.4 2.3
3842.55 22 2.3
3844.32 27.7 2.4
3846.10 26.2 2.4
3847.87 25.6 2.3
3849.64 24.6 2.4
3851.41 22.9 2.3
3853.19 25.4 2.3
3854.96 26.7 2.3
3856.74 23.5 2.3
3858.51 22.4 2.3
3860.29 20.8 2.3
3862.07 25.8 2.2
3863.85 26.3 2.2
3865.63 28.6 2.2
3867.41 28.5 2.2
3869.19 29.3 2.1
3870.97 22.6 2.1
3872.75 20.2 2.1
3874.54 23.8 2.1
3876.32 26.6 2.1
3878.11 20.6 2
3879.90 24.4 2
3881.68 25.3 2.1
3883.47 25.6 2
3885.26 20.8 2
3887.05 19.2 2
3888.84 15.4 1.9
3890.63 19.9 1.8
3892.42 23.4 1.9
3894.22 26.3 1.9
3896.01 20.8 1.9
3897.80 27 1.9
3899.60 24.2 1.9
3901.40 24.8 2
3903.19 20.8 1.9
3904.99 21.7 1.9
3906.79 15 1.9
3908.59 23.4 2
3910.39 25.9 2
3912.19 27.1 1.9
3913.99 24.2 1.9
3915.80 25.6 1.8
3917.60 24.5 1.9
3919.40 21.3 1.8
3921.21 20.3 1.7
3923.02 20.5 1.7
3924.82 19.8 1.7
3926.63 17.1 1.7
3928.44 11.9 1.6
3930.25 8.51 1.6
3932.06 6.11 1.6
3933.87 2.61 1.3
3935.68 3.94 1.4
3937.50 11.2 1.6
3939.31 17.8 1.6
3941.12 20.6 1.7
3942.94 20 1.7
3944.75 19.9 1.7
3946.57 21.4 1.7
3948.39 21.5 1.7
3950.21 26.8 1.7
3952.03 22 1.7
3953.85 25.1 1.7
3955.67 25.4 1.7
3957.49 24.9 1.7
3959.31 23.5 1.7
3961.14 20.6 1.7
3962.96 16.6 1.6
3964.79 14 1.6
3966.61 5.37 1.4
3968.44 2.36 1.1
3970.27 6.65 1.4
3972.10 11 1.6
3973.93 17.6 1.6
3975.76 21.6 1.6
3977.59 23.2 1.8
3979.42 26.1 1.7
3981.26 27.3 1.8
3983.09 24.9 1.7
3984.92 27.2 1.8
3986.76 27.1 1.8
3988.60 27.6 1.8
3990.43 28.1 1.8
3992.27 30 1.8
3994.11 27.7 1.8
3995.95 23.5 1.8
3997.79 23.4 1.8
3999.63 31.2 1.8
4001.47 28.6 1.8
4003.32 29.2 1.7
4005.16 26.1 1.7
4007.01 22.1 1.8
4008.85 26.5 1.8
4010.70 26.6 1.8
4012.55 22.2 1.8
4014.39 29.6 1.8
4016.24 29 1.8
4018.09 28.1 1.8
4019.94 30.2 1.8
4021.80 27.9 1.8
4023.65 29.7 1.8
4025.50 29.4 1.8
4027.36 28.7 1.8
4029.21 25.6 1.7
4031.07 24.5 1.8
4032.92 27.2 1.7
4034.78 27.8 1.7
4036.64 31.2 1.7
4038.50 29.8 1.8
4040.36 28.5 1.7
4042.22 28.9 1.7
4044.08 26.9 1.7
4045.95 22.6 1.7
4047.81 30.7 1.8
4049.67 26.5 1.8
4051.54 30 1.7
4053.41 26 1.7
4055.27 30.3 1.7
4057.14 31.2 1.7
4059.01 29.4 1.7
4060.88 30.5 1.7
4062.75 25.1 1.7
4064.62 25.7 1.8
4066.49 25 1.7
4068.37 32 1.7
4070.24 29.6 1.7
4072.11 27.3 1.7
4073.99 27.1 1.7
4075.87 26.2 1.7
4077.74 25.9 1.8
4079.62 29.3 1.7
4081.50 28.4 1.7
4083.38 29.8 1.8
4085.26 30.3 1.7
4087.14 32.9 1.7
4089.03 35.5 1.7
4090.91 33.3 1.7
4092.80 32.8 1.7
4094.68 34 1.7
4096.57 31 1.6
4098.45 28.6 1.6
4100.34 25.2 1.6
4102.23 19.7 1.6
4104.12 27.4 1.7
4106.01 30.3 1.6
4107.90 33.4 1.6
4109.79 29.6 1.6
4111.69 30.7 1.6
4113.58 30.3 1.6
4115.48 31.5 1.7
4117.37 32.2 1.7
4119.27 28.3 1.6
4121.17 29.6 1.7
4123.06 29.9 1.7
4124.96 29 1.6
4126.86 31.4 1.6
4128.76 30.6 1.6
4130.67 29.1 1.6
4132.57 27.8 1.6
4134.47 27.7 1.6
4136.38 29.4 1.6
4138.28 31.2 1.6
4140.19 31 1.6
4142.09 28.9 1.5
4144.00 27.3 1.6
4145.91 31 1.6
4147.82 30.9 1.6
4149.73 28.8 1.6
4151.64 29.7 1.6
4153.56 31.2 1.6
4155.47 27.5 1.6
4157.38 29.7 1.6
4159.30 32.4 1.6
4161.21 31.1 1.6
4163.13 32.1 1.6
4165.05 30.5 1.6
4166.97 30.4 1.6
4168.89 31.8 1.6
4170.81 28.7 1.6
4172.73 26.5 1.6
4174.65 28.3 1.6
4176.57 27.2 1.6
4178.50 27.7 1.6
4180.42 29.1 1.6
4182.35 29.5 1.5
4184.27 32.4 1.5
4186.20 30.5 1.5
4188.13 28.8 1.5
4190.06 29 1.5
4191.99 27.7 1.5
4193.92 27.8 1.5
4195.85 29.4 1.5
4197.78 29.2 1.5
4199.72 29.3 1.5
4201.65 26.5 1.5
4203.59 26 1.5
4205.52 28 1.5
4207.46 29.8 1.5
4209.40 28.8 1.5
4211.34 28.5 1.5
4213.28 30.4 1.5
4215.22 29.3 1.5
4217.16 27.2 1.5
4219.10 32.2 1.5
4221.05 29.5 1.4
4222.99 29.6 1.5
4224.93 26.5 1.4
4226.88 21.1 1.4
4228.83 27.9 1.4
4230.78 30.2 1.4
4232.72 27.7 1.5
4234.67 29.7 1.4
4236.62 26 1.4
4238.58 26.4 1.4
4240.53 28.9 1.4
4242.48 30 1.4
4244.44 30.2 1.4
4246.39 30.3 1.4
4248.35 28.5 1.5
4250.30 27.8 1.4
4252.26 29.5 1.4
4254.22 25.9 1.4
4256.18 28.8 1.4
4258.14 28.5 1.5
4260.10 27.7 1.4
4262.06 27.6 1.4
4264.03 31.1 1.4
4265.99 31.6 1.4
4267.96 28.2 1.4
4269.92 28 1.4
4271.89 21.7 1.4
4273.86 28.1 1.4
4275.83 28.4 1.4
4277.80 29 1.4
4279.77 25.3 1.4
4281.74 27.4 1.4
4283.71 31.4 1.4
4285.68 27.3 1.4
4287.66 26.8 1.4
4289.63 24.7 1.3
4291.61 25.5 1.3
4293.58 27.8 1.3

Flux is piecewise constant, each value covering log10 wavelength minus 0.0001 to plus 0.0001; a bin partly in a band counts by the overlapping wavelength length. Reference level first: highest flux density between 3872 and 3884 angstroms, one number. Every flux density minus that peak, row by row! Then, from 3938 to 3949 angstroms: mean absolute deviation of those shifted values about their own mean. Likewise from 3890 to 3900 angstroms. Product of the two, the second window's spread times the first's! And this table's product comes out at 2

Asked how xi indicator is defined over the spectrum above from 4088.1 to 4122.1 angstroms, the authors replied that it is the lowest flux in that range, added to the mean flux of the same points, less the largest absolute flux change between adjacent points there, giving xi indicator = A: 42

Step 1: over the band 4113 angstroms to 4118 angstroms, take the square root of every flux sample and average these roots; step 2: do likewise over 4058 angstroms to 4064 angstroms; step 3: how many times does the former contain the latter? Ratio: 1.05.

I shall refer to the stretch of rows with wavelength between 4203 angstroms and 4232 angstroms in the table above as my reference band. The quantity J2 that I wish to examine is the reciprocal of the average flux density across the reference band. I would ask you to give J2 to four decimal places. 0.0353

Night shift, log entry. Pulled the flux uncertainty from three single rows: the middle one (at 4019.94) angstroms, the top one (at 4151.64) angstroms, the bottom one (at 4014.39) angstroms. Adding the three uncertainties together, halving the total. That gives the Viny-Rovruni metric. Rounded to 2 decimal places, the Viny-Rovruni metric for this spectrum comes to 2.60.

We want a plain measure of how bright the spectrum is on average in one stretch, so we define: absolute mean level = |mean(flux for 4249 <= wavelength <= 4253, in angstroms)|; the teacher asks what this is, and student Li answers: 28.6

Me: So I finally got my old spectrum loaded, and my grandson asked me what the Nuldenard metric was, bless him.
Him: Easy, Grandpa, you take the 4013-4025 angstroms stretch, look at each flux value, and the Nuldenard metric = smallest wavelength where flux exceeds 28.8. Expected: 4014.39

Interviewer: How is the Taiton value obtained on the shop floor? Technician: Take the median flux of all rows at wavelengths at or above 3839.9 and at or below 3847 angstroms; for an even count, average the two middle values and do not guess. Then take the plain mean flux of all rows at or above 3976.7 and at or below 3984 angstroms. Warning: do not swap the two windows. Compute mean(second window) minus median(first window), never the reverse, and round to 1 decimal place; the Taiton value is 1.3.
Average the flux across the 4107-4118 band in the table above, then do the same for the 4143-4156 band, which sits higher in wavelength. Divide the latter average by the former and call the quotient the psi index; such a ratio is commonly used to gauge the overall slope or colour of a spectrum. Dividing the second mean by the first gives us 0.9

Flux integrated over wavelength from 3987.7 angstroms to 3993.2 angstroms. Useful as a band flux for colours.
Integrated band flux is 157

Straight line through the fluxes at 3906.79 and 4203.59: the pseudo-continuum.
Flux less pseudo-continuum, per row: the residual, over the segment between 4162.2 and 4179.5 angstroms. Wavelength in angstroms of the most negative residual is 4172.73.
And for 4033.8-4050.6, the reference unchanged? 4045.95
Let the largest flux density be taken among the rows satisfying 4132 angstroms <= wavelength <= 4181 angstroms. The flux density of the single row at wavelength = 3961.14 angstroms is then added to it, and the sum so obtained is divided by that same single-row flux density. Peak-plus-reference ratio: 2.57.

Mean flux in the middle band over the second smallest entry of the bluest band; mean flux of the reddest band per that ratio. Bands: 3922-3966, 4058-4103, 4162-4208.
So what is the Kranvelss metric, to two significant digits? 3.9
